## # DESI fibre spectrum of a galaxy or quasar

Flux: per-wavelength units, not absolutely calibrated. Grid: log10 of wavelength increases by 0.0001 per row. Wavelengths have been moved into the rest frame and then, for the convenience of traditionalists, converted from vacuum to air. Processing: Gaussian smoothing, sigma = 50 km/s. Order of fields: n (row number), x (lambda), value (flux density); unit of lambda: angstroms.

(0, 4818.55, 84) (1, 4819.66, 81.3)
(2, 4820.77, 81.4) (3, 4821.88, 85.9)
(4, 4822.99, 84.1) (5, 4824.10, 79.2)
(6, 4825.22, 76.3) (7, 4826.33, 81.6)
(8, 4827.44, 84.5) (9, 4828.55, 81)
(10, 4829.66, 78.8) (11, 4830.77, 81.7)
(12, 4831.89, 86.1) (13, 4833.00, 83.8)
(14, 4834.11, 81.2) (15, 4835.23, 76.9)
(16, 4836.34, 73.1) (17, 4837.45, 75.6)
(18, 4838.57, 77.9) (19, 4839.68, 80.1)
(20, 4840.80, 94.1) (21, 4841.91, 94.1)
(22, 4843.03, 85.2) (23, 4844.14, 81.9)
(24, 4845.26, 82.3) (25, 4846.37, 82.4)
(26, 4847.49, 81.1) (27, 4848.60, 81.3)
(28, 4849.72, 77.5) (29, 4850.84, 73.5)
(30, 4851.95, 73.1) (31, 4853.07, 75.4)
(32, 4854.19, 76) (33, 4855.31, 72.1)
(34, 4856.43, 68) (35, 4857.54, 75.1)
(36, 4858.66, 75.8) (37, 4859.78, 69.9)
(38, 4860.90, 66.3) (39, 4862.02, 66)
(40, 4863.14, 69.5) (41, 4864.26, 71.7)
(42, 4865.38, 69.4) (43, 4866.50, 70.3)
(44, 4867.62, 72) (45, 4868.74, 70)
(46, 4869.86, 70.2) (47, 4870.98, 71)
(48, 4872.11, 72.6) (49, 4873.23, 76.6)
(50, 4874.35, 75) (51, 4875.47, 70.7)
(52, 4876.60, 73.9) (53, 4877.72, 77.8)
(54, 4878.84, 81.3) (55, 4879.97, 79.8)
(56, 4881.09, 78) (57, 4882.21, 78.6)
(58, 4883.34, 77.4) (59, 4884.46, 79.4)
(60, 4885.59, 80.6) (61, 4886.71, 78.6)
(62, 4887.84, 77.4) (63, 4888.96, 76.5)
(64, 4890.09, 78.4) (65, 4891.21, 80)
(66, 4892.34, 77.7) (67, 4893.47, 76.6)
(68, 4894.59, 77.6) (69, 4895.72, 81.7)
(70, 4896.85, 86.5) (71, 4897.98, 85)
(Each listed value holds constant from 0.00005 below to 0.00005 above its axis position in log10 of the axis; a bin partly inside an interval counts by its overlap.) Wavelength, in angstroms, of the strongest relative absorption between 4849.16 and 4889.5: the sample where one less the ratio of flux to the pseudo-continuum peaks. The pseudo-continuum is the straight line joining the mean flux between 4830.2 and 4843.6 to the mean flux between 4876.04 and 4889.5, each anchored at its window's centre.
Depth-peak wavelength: 4862.02 angstroms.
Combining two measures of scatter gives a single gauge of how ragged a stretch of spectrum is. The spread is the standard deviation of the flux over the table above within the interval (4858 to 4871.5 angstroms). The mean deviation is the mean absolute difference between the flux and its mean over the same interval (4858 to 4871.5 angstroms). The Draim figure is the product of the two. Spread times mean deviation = 4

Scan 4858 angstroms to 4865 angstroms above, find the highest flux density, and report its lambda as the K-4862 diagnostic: 4858.66 angstroms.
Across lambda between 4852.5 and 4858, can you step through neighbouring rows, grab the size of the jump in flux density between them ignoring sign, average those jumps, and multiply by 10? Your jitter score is 39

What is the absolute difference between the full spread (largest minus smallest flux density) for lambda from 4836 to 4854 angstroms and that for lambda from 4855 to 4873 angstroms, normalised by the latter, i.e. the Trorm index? 1.1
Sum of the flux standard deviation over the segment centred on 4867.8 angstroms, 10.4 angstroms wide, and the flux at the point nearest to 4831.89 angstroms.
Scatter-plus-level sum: 87.2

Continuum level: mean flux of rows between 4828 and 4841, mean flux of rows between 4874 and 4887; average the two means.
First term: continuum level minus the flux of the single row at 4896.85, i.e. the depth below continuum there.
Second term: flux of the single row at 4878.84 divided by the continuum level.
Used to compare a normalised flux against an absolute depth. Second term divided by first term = -0.1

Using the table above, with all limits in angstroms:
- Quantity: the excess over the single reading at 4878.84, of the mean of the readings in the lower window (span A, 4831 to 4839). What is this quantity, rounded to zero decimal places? -2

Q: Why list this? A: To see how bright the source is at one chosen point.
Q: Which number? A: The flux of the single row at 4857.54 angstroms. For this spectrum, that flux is 75.1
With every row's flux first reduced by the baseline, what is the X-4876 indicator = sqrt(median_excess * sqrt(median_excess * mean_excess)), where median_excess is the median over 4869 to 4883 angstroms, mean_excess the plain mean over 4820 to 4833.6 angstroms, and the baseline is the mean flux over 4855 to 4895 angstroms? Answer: 2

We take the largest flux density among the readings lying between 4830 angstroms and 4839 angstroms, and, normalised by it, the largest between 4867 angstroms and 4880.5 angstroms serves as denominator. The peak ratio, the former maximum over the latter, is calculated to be 1.06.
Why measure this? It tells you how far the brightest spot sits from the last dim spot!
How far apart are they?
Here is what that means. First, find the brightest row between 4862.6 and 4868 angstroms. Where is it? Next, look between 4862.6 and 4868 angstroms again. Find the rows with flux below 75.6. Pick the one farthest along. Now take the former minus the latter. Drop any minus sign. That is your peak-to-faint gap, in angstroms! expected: 0.0 angstroms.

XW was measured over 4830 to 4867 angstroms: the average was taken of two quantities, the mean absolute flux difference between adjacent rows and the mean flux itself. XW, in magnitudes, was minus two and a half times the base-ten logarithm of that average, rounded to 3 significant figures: -4.01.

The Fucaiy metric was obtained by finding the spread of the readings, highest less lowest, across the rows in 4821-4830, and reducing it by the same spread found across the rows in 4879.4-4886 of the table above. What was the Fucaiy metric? 6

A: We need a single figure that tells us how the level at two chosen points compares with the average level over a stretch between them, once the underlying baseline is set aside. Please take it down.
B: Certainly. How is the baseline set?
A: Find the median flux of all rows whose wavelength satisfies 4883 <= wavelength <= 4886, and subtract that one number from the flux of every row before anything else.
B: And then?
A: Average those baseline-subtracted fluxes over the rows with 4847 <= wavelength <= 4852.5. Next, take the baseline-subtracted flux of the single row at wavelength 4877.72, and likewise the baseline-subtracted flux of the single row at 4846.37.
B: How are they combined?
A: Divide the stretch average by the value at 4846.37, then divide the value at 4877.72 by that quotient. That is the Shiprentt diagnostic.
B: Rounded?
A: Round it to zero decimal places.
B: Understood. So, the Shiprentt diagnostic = 2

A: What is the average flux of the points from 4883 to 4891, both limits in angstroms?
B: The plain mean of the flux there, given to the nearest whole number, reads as 78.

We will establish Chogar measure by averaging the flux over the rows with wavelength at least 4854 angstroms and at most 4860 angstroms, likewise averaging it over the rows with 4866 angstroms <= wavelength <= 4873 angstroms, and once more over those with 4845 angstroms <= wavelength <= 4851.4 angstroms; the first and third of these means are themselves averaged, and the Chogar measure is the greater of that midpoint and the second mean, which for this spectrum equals 76.2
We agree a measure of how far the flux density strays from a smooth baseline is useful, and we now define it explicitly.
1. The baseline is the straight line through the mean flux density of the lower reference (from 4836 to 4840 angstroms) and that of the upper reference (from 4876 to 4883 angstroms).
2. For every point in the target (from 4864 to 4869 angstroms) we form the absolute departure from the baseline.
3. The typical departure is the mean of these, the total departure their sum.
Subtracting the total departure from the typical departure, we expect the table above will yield -28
